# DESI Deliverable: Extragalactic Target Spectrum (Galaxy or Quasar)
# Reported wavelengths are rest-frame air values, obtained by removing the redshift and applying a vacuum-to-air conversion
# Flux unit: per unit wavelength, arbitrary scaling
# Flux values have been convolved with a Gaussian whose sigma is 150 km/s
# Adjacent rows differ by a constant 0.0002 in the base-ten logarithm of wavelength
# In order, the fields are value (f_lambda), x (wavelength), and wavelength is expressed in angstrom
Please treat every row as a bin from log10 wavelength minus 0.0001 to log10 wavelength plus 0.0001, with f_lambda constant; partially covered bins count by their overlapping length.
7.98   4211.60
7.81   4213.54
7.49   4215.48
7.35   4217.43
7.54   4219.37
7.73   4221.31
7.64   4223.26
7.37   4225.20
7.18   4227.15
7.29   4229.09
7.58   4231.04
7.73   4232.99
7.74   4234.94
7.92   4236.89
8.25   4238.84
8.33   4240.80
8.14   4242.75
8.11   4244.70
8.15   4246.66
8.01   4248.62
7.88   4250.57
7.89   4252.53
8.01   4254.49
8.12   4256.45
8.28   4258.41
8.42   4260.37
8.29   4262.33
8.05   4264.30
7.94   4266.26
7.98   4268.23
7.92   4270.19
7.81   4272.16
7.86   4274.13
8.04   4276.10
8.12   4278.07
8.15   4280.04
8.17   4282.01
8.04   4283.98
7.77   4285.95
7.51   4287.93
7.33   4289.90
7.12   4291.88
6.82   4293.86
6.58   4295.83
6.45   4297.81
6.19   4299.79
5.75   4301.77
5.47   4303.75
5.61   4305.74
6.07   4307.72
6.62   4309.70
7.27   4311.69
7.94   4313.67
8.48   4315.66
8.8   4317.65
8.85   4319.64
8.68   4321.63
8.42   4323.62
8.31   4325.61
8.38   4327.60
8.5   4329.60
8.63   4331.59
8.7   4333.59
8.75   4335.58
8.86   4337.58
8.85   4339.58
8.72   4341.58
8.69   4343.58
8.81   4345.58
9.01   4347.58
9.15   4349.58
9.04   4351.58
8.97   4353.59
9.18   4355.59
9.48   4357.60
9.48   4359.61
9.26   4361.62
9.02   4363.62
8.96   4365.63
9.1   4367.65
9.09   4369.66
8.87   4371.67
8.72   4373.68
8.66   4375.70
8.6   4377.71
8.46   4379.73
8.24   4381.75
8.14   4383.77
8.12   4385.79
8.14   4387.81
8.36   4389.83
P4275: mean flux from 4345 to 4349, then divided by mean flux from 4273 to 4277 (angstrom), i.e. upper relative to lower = 1.1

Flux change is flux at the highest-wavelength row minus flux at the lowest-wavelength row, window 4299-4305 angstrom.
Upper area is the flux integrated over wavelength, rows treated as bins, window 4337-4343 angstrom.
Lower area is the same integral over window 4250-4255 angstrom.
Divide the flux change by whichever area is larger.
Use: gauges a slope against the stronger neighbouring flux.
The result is -0.014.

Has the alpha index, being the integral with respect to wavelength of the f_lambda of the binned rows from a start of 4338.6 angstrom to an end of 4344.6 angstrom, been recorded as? 52.5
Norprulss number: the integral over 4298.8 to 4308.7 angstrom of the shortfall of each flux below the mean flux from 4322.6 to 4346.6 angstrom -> 28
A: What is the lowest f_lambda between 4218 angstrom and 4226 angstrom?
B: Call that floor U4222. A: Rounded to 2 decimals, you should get 7.37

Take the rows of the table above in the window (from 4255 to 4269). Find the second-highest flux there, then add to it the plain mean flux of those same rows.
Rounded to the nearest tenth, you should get 16.4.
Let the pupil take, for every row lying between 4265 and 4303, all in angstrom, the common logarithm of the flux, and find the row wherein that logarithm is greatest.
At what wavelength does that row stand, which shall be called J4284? 4282.01 angstrom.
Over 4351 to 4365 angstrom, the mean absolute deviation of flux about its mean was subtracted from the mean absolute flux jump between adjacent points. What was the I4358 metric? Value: 0.00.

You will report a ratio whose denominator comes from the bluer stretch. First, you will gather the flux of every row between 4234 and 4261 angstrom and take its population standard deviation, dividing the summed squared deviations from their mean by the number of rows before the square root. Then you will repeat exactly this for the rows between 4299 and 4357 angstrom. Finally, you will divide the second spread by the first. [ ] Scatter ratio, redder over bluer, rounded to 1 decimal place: 6.3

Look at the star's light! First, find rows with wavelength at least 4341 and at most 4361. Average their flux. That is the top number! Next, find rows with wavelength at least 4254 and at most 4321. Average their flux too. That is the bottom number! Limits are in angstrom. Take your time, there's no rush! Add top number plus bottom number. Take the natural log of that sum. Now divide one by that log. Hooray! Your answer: 0.356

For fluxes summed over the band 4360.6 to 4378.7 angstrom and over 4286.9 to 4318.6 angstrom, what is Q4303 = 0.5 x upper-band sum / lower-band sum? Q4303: 0.4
